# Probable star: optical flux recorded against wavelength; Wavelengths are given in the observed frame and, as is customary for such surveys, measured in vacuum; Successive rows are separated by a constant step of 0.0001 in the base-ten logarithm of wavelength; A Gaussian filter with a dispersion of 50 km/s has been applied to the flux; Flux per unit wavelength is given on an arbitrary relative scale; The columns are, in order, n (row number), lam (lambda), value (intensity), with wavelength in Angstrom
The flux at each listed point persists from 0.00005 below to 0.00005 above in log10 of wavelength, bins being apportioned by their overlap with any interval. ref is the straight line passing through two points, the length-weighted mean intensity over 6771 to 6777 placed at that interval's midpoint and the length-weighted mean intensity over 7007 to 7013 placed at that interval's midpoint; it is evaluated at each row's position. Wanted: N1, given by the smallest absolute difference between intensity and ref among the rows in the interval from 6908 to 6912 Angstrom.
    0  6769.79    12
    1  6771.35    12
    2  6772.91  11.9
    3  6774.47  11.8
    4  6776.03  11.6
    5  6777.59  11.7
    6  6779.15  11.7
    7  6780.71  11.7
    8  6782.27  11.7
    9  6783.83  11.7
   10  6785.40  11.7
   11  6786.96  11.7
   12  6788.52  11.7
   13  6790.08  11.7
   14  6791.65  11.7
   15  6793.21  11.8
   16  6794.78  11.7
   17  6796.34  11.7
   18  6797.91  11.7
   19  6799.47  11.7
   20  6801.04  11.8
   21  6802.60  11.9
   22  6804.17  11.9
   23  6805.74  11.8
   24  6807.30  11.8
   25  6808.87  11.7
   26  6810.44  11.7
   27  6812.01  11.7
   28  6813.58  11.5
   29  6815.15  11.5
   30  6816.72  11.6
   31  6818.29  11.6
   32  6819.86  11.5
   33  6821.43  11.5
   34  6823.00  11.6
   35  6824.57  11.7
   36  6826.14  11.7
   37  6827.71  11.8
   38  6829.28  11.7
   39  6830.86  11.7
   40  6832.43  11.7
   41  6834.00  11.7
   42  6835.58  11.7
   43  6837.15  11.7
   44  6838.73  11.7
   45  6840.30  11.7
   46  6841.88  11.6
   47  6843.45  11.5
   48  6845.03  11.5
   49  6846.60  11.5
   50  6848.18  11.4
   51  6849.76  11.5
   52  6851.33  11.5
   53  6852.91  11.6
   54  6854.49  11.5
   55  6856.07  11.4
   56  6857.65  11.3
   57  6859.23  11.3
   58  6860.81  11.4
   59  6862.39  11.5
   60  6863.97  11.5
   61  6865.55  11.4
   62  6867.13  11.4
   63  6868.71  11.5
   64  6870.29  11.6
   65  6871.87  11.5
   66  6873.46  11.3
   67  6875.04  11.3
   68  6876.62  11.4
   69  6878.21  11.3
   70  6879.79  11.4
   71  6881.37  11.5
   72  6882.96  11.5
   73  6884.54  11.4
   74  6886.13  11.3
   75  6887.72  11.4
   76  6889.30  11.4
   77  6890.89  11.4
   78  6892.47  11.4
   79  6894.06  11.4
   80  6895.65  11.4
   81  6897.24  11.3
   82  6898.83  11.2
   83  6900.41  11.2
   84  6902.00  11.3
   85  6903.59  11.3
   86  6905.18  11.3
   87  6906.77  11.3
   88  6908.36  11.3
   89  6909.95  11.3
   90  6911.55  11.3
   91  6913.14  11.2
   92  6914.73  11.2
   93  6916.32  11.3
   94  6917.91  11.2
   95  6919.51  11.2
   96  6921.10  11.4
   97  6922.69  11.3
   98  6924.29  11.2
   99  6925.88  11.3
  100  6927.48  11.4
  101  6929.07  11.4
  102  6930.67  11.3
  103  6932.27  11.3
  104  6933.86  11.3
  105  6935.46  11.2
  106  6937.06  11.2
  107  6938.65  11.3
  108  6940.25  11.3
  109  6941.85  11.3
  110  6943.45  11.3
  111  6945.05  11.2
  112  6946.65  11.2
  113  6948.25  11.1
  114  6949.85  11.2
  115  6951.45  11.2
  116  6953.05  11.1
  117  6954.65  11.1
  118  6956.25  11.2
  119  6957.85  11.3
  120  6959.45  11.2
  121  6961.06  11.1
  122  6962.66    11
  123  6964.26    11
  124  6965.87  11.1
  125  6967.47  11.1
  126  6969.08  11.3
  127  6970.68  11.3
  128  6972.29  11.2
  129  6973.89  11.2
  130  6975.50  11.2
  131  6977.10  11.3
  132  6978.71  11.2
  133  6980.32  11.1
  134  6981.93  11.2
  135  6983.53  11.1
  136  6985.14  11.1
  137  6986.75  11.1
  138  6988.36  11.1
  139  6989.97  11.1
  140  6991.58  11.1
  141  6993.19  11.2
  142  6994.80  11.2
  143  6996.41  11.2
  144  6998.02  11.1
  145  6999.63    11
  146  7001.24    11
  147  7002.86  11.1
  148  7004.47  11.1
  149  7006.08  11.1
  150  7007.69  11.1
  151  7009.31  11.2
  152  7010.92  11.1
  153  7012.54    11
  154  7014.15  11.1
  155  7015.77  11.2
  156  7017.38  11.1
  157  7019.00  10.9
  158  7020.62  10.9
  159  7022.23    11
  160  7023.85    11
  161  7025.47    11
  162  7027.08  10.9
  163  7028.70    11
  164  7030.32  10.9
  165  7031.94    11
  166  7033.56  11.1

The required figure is 0.090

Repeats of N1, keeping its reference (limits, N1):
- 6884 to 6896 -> 0.039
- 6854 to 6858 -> 0.063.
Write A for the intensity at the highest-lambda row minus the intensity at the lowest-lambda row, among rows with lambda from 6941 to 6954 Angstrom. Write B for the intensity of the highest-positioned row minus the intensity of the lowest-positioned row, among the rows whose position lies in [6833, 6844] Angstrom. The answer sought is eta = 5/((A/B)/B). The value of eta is -1.0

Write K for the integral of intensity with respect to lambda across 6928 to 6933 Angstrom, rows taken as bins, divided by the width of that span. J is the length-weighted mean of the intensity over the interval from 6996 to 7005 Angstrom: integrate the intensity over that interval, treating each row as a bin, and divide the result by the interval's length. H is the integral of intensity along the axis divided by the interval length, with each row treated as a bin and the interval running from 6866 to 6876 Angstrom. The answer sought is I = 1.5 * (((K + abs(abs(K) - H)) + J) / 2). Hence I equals 16.9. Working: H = 11.4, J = 11.1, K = 11.3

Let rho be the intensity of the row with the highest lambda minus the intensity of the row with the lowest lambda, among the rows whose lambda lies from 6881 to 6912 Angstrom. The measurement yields -0.20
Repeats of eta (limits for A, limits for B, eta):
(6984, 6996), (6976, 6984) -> 2.0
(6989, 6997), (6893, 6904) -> 0.5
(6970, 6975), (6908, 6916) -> -0.5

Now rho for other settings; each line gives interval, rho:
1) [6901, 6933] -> 0.00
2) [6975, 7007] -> -0.10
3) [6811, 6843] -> -0.10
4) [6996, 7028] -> -0.30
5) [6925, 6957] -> -0.10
